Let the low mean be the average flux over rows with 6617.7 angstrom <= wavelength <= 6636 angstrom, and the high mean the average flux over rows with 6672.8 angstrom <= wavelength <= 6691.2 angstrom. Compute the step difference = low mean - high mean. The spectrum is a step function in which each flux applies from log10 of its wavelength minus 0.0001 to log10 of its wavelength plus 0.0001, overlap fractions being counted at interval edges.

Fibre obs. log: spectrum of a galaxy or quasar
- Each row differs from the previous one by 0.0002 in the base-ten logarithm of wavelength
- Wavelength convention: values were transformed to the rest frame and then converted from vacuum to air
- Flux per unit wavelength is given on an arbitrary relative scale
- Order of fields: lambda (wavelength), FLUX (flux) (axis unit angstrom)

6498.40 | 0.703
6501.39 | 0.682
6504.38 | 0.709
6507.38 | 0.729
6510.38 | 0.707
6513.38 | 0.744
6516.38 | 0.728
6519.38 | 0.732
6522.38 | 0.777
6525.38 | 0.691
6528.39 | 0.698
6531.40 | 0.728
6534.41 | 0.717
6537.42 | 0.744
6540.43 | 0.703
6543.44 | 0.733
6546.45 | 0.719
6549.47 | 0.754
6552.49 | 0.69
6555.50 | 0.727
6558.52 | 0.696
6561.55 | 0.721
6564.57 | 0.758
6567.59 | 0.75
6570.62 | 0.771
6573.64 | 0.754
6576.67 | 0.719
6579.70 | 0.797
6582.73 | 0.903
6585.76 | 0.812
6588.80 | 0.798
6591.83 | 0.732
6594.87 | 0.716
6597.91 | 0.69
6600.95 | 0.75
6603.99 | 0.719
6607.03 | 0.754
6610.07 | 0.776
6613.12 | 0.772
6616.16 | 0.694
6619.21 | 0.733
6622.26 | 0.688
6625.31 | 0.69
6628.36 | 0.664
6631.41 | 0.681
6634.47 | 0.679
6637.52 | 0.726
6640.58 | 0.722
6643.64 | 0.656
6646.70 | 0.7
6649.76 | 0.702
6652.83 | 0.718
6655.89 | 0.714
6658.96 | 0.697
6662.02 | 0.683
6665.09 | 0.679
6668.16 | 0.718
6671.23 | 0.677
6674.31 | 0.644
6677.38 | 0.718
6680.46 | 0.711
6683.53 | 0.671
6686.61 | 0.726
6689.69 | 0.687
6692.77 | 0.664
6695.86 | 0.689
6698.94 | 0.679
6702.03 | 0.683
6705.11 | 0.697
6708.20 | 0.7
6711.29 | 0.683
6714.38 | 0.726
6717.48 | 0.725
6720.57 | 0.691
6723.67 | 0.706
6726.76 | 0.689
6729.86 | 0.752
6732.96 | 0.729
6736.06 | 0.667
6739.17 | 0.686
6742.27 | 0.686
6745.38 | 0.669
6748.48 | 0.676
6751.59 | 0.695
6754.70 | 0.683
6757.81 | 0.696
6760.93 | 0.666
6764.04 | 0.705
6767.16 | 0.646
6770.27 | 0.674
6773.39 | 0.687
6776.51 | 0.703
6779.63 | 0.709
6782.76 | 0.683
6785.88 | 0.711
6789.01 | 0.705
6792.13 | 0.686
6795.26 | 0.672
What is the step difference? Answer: 0.00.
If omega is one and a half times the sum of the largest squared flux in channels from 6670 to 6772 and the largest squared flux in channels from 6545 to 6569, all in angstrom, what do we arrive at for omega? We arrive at 1.710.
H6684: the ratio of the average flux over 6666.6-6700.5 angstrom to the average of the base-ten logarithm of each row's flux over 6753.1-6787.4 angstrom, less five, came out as -9.2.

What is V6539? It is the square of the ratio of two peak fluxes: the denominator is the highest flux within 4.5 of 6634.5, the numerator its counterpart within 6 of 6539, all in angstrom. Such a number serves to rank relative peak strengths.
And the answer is 1.05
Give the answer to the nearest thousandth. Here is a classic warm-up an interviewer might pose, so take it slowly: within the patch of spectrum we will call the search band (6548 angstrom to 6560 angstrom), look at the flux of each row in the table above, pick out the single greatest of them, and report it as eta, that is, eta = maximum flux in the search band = 0.754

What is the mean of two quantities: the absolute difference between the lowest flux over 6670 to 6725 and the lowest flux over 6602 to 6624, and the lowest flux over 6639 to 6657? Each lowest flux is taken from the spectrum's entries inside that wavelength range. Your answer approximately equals 0.3500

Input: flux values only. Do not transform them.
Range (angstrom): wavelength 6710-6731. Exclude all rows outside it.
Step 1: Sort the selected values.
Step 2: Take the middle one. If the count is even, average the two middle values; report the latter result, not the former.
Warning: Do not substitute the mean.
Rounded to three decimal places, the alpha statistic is 0.706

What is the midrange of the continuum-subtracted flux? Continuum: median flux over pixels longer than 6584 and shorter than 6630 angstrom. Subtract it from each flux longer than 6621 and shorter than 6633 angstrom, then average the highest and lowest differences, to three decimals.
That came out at -0.055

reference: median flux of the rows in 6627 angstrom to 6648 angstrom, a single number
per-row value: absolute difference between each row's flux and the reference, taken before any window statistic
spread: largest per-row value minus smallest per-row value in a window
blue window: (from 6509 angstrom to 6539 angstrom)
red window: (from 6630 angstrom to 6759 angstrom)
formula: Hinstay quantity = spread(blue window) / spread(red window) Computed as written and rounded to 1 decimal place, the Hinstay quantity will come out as 1.2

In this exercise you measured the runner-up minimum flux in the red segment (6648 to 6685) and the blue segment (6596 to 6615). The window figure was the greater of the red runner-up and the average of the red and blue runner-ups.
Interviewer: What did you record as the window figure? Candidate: 0.695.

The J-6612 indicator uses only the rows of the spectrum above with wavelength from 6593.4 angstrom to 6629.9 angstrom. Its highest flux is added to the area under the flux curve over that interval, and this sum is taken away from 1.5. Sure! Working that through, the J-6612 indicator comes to -25.6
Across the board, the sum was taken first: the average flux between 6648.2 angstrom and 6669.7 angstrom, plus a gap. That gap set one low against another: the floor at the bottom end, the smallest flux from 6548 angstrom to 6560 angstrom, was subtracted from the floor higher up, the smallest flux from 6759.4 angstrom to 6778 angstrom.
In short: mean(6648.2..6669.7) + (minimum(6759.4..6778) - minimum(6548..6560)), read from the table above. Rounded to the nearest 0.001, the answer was 0.658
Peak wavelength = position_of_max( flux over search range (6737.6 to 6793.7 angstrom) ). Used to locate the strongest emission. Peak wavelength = 6785.88 angstrom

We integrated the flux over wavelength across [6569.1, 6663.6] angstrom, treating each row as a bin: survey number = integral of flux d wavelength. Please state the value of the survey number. 68.9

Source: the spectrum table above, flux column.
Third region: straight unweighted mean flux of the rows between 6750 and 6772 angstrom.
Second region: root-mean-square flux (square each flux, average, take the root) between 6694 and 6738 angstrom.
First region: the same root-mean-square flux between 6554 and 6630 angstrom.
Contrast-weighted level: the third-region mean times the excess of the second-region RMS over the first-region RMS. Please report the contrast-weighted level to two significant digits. -0.030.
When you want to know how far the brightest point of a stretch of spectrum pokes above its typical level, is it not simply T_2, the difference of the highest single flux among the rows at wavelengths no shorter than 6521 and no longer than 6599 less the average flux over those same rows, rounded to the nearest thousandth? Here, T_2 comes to 0.161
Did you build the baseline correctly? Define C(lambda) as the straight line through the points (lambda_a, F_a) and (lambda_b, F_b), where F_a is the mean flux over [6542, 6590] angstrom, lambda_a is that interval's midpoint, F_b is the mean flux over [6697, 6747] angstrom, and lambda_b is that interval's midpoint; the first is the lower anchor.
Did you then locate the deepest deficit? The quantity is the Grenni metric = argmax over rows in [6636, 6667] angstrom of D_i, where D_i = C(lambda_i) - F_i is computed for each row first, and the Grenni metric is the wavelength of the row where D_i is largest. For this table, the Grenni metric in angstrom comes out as 6643.64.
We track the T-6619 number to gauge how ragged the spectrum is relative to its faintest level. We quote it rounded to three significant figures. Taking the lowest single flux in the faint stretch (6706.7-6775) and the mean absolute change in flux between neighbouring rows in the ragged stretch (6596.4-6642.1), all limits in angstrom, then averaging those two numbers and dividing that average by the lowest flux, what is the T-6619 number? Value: 0.523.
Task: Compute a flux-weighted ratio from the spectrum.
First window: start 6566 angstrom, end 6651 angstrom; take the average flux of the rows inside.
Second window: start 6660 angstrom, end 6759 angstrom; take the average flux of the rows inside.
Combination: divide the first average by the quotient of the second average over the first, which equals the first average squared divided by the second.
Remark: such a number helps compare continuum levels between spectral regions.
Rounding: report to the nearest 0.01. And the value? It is 0.78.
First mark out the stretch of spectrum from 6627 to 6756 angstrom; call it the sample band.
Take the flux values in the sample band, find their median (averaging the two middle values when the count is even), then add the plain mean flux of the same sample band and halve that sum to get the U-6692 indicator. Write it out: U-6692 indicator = 0.692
